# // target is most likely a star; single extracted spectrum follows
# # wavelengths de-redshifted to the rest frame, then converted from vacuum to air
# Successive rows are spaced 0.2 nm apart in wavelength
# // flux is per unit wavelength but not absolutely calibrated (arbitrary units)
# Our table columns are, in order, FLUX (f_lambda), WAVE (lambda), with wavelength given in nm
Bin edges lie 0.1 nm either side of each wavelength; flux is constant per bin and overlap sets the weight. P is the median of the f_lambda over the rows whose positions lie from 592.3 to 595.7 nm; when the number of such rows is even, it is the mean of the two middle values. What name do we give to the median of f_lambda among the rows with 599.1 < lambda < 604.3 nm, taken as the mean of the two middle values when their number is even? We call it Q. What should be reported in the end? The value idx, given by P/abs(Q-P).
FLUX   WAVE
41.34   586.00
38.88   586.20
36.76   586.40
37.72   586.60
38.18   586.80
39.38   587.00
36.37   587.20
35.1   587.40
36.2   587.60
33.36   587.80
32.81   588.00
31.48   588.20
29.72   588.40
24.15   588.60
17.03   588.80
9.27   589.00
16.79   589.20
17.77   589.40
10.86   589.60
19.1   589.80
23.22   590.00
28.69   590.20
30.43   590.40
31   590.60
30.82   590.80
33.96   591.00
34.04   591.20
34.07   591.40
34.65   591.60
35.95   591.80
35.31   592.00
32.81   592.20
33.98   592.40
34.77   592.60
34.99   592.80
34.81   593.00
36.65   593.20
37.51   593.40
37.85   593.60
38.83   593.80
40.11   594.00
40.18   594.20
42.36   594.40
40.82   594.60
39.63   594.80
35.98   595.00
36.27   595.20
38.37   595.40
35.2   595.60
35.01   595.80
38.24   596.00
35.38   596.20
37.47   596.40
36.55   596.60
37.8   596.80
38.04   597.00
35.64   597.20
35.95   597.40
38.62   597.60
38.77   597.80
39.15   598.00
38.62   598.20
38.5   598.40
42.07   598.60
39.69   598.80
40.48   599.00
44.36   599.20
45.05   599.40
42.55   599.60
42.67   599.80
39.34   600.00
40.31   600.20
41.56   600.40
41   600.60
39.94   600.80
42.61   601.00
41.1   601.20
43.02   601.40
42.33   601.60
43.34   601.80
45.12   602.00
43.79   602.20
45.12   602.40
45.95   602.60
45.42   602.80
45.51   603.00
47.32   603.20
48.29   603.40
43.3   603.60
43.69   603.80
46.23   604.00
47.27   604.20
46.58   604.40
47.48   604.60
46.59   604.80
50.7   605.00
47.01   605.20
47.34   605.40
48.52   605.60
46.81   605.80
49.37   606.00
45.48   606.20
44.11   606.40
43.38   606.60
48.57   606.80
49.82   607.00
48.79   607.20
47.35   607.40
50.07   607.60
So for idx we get 6.2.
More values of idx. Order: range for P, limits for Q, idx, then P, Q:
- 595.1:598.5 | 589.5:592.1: 5.6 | 38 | 31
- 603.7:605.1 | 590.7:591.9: 3.7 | 47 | 34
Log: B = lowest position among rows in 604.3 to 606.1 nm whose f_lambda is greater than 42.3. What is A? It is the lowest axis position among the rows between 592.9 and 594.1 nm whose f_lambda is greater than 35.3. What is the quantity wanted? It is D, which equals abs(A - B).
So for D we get 11.20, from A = 593.20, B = 604.40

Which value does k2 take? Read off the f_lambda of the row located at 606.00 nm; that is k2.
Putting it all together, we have 49.37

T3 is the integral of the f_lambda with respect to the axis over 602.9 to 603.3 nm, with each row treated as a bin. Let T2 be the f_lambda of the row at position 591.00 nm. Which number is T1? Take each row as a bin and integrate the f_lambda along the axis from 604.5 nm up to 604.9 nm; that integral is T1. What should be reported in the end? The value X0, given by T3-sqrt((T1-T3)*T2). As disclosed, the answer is 16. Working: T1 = 18.8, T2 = 33.96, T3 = 18.6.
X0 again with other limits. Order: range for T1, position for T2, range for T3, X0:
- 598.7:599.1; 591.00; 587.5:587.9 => 5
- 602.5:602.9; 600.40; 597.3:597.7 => 3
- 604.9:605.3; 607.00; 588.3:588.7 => -10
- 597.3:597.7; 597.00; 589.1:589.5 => -11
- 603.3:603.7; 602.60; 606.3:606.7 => 11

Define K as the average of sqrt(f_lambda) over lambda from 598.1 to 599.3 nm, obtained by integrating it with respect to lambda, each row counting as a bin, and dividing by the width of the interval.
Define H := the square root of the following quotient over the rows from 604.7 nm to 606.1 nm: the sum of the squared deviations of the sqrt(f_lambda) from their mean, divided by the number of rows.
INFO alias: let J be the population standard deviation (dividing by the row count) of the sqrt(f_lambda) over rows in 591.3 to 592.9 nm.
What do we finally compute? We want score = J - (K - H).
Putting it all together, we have -6.2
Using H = 0.10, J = 0.076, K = 6.4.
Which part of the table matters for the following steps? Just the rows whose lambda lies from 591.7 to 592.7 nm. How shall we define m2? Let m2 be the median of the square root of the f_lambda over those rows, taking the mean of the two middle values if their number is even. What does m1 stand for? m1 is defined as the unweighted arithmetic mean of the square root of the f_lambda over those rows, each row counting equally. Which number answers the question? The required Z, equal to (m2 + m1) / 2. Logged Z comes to 5.89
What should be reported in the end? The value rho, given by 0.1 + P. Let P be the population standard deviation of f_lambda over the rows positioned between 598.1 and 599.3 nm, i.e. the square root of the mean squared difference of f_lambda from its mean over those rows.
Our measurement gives 2.16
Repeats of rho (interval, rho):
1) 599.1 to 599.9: 1.18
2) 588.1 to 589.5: 7.44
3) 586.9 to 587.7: 1.69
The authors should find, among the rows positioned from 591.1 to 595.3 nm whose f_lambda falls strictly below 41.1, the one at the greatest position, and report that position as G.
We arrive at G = 595.20 nm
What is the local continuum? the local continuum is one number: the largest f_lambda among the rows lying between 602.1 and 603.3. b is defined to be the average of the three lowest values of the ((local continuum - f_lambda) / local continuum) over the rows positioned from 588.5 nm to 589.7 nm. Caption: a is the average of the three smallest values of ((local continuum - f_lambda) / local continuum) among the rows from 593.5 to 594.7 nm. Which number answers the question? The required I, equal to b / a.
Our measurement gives 4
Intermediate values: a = 0.13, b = 0.6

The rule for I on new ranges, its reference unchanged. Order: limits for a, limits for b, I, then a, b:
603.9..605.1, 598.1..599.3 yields -4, -0.02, 0.1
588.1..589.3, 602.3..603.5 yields 0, 0.40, 0.0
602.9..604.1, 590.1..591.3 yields 358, 0.00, 0.3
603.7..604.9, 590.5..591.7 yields 63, 0.00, 0.3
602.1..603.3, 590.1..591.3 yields 14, 0.02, 0.3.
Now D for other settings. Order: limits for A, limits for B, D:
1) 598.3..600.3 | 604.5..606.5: 6.20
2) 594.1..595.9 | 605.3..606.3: 11.20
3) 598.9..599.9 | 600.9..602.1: 2.00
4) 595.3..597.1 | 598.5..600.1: 3.80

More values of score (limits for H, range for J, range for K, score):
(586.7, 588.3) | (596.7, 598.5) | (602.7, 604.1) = -6.4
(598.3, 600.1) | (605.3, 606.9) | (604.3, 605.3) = -6.6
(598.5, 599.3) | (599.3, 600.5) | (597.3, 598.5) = -5.9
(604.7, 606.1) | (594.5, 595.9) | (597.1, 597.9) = -5.8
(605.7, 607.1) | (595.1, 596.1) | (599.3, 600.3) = -6.2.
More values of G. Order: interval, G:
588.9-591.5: 591.40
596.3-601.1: 600.80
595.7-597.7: 597.60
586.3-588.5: 588.40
